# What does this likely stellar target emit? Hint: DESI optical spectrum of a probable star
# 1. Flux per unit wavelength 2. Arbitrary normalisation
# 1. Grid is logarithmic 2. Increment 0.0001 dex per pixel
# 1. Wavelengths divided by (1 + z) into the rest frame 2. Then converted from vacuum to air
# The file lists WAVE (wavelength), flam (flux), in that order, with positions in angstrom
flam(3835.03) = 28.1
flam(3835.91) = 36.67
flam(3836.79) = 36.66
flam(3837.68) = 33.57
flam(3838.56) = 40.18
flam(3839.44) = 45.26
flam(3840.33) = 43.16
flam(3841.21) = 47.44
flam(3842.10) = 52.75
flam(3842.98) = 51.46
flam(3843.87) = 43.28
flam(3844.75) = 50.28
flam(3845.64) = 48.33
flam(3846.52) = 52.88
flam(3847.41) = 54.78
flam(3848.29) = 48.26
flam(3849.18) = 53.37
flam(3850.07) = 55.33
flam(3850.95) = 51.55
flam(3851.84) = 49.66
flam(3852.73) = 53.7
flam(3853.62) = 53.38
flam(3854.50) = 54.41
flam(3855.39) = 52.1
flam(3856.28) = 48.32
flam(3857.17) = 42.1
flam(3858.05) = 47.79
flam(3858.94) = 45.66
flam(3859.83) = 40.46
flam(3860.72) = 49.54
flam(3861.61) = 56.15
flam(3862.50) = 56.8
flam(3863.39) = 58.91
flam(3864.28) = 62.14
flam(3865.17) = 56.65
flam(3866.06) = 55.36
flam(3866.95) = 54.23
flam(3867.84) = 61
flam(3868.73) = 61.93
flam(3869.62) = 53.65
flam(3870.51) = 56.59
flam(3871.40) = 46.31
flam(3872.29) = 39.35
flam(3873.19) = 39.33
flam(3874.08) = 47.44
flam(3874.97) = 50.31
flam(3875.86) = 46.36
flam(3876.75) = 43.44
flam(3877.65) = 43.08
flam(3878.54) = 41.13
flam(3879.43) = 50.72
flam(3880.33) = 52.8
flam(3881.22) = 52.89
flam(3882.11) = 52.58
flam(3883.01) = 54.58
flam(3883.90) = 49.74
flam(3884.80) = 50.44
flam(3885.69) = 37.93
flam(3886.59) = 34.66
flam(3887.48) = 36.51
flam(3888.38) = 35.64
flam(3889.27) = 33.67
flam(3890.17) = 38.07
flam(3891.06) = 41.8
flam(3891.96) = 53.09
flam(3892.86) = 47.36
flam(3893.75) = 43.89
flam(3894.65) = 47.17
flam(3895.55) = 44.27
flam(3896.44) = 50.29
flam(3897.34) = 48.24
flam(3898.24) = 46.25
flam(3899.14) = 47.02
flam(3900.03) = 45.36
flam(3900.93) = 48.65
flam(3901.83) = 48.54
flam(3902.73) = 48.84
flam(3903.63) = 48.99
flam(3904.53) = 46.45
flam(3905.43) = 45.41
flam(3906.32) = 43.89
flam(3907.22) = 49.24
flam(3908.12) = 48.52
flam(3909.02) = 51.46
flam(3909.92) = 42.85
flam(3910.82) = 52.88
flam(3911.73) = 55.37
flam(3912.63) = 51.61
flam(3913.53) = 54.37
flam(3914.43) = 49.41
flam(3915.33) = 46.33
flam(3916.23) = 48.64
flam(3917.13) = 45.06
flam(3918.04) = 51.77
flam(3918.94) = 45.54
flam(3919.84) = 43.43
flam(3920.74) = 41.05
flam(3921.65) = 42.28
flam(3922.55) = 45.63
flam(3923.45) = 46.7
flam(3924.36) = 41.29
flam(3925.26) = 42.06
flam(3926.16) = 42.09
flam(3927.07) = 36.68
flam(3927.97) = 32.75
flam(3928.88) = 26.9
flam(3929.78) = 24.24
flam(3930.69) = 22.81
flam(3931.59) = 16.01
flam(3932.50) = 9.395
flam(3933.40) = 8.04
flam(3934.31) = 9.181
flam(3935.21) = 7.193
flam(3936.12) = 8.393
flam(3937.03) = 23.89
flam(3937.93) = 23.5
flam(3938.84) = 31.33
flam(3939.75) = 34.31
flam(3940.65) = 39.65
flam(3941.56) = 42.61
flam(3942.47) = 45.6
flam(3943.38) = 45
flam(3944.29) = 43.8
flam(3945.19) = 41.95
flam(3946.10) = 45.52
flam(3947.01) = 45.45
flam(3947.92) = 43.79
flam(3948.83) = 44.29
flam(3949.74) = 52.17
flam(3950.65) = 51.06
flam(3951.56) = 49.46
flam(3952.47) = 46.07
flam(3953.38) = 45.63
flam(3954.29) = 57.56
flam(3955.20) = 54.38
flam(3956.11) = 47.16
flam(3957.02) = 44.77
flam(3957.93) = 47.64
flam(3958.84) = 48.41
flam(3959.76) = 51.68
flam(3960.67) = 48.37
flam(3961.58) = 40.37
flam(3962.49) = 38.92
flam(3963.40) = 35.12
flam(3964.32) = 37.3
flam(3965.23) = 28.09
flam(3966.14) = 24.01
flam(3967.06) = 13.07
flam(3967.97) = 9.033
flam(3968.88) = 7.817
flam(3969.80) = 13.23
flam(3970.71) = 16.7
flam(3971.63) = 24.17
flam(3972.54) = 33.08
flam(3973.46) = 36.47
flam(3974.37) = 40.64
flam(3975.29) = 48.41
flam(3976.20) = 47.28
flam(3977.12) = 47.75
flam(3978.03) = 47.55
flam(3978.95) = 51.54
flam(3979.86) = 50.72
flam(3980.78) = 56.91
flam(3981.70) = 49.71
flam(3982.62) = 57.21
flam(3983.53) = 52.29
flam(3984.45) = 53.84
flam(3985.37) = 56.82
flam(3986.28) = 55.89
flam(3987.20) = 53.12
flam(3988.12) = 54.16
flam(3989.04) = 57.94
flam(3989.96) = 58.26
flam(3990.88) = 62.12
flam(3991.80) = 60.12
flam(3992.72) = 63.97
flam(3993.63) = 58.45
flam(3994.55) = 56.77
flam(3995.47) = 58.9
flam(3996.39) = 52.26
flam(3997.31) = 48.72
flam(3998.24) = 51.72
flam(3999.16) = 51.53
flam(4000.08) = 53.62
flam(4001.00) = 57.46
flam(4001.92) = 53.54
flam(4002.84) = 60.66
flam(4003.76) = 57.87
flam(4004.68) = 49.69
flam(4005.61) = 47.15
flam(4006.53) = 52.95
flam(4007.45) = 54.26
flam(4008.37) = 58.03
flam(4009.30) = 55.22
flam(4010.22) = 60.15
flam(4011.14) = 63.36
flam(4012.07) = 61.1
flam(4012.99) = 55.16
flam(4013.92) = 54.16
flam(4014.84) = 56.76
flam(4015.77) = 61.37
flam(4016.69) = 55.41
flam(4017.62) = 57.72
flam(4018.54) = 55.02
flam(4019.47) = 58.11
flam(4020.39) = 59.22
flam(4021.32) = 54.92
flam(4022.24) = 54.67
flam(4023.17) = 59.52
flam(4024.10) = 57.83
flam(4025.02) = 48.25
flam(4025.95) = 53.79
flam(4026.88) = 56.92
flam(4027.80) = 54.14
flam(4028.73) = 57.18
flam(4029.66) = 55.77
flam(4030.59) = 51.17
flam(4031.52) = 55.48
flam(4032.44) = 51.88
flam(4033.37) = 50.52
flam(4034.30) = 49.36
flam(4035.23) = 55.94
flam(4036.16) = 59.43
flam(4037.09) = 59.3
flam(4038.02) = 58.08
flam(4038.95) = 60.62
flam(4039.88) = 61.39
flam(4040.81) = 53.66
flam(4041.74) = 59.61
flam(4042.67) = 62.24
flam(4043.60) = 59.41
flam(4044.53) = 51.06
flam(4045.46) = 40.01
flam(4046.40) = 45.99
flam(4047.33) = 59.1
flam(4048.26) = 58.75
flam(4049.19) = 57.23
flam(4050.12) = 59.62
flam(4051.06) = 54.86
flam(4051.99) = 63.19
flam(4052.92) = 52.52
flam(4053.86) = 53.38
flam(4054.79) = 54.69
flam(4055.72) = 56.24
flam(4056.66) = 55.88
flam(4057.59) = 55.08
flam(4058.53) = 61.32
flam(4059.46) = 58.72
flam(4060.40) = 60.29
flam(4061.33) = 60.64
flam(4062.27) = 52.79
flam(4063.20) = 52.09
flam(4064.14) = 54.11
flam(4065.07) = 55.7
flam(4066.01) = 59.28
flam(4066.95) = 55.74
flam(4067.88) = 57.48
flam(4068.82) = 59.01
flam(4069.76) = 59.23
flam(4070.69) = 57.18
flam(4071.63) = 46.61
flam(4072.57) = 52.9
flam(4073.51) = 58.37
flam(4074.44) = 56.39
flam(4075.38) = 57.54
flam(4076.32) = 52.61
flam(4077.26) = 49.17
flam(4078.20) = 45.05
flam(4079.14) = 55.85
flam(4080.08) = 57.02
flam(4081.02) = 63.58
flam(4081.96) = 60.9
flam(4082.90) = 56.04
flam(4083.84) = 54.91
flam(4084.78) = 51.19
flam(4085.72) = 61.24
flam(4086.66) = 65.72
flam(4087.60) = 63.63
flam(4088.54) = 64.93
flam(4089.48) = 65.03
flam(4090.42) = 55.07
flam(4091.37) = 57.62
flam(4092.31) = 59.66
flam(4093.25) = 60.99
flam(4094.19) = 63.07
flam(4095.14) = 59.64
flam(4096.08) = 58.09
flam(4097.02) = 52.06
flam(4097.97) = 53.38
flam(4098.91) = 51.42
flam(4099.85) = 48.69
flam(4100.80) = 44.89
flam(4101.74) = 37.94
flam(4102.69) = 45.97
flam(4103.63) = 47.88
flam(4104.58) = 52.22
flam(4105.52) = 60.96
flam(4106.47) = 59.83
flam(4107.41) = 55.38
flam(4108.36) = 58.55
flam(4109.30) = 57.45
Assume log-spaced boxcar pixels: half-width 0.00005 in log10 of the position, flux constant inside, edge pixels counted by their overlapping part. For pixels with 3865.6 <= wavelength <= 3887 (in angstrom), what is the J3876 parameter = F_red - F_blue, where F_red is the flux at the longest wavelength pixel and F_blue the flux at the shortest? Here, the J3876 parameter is -21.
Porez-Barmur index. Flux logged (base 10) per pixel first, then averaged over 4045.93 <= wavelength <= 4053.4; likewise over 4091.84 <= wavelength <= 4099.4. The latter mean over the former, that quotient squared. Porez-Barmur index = 1.01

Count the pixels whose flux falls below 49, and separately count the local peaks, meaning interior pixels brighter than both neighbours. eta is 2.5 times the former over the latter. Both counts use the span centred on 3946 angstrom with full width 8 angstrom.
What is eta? 20.0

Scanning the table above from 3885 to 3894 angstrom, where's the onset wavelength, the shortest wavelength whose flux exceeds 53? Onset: 3891.96 angstrom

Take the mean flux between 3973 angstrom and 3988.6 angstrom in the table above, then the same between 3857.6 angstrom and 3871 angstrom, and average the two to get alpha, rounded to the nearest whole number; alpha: 53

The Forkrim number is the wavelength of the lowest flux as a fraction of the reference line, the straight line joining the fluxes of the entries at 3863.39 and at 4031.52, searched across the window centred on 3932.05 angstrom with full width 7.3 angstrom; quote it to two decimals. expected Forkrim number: 3935.21 angstrom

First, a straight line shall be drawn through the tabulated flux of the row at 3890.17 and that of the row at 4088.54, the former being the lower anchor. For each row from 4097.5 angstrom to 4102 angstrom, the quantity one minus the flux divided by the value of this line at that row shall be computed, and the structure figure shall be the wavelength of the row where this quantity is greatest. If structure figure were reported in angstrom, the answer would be 4101.74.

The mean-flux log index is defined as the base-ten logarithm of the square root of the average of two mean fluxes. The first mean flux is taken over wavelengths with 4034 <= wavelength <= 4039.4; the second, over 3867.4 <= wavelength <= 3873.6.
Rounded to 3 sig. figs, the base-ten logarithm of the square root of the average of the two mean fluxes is 0.867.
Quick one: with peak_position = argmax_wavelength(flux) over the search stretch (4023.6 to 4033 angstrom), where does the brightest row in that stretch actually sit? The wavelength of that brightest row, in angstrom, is 4024.10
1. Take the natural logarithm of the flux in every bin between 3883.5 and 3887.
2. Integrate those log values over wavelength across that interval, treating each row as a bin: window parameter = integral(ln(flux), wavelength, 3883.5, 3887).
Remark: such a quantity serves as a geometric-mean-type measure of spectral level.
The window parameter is 13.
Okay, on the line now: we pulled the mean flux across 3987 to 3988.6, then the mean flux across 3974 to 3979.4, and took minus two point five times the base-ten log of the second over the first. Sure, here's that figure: 0.14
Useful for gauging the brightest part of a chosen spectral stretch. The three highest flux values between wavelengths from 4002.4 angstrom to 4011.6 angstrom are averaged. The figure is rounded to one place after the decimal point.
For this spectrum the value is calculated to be 61.4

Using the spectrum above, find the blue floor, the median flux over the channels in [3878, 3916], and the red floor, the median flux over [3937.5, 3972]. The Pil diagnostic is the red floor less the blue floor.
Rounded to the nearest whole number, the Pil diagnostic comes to -5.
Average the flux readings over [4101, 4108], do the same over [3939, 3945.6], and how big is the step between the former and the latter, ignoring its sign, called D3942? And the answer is 10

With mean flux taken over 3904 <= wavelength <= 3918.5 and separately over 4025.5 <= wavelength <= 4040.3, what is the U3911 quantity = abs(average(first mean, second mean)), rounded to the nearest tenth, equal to 52.3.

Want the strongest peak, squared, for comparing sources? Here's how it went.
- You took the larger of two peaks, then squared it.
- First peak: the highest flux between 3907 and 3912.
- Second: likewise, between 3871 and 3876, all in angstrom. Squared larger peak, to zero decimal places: 3066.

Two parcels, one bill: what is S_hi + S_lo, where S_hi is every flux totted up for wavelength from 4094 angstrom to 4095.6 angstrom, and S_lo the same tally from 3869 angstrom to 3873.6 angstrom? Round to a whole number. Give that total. 358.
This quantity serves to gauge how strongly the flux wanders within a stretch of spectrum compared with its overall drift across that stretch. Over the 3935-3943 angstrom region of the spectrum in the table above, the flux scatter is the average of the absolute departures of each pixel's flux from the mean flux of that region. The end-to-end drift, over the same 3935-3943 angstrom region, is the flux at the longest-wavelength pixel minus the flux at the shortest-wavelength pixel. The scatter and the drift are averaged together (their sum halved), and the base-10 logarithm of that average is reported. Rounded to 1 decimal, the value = 1.4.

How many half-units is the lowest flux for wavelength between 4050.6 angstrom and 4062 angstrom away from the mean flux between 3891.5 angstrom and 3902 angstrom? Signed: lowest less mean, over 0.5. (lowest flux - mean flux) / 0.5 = 10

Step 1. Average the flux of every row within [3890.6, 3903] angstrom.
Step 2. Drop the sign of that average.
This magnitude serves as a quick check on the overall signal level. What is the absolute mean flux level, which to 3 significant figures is 47.2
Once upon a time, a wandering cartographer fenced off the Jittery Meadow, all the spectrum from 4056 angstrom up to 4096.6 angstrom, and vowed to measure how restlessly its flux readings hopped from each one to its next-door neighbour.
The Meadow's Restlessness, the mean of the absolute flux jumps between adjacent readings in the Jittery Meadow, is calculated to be 3.5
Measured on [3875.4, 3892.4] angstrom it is 3.6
